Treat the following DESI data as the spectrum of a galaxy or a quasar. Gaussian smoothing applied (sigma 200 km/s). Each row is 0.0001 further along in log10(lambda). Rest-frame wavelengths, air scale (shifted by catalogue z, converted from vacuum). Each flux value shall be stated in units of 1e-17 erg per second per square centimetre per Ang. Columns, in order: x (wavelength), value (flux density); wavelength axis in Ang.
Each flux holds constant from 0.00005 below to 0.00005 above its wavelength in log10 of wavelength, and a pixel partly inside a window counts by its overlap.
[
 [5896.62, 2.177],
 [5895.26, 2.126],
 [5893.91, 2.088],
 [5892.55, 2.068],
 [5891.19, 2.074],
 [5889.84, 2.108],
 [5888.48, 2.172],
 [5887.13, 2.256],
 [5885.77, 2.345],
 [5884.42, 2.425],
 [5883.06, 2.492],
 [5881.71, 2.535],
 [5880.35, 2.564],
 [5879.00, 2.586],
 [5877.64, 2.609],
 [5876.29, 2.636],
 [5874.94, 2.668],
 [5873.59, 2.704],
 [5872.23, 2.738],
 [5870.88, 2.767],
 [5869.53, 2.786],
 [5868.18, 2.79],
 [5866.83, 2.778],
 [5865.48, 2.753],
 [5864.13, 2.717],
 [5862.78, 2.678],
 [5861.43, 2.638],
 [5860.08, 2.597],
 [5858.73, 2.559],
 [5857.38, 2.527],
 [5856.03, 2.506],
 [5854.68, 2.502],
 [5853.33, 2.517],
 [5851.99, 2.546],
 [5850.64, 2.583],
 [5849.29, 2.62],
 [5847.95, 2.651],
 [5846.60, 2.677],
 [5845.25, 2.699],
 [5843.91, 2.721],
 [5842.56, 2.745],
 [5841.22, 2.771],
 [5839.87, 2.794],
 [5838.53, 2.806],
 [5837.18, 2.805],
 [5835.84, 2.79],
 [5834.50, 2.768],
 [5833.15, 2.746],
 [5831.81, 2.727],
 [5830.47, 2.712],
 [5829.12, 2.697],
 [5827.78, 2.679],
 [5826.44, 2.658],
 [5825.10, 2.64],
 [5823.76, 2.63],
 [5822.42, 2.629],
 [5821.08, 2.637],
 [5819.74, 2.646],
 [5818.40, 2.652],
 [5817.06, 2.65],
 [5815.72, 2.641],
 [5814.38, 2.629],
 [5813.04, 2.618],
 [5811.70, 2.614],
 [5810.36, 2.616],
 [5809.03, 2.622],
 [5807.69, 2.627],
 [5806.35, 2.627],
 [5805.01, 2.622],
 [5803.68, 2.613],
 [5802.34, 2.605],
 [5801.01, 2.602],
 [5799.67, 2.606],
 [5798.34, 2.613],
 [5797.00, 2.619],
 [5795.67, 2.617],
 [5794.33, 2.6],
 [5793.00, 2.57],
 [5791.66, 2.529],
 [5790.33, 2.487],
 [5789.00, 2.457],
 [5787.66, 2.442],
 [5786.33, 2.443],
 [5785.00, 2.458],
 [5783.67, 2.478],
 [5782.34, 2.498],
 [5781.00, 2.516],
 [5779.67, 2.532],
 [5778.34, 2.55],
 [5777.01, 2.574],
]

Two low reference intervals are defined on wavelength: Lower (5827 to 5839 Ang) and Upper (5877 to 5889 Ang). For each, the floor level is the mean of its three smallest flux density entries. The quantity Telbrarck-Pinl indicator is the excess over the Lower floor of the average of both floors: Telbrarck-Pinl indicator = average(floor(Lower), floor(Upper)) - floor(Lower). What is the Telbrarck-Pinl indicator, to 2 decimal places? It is -0.22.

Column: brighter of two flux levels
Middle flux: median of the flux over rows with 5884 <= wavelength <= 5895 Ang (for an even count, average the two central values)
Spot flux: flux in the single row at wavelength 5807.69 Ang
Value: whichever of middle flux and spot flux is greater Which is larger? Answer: 2.63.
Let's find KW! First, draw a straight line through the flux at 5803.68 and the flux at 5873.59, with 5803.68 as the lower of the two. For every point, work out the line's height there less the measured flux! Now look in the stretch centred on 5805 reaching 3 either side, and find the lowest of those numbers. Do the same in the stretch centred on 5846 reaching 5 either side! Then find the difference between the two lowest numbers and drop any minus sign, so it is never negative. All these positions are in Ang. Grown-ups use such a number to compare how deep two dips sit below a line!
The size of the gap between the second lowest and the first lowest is 0.10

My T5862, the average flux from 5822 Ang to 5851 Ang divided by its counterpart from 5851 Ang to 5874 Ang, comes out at 1.02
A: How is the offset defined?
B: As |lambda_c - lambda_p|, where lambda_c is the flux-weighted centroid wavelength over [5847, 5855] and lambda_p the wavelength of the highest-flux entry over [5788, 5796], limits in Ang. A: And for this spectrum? 55.6 Ang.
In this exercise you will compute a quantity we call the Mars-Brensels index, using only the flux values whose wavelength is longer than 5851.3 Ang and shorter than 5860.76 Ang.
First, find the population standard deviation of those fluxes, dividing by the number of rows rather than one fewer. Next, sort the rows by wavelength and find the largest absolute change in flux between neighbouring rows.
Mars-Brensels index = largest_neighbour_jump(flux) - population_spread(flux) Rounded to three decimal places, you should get 0.007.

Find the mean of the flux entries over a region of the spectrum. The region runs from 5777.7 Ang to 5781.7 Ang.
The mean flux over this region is 2.53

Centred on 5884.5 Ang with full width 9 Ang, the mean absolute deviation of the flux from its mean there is 0.12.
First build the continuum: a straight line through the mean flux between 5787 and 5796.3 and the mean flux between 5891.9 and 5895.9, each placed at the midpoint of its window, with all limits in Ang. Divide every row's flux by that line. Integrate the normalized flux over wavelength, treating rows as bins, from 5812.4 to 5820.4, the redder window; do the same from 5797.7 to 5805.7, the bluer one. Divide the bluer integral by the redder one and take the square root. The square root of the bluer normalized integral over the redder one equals 0.98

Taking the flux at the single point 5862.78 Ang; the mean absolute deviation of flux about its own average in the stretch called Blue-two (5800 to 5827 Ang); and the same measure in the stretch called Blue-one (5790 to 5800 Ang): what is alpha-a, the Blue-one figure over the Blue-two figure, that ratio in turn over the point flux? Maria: 1.17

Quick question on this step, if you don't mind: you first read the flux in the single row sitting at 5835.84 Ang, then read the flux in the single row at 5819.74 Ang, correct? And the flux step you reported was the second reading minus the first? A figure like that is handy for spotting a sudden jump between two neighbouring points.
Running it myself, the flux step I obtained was -0.14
